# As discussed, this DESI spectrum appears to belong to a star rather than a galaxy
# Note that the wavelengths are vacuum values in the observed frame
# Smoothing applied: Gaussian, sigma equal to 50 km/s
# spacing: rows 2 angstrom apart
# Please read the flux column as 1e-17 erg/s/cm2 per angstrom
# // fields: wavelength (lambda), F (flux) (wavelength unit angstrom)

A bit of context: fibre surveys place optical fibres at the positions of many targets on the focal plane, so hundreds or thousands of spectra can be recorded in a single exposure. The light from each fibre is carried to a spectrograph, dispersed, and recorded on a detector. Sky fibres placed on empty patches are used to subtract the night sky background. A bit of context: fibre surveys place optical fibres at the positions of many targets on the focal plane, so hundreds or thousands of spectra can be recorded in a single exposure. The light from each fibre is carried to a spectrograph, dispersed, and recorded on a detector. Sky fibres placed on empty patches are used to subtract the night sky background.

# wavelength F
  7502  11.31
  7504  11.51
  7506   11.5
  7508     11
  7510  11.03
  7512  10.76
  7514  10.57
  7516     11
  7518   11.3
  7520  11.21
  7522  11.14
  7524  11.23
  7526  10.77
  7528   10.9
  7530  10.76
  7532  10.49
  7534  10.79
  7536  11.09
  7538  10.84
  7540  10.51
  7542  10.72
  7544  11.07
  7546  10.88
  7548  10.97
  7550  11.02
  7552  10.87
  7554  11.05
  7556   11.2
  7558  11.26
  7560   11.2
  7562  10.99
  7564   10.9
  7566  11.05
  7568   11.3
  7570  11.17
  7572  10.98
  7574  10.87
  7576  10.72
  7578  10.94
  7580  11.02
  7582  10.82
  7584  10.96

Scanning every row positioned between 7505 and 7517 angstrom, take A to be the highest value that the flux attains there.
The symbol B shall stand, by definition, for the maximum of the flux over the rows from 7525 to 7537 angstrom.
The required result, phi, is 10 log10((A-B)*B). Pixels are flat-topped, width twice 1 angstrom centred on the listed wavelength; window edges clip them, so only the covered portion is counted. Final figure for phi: 7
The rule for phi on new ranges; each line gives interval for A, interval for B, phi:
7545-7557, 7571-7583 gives 3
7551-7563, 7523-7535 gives -5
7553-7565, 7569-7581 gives 0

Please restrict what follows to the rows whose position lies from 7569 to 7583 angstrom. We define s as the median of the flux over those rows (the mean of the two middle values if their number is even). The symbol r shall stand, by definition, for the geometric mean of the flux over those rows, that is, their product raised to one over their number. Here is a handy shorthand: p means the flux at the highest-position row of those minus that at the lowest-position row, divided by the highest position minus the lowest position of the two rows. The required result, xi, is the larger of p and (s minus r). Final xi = 0.009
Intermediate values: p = -0.03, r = 10.9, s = 10.9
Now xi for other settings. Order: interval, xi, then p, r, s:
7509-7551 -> 0.000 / 0.00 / 10.9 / 10.9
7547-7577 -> -0.009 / -0.01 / 11.0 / 11.0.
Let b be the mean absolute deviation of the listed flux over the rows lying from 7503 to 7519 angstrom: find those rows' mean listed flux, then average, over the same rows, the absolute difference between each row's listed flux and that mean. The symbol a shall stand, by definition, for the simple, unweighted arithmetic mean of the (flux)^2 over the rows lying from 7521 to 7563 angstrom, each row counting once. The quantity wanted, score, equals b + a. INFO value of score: 120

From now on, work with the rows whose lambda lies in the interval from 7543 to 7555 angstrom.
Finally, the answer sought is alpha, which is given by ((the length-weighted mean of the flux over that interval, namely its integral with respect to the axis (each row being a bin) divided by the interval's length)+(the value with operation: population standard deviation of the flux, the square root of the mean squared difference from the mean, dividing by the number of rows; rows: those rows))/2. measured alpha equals 5.53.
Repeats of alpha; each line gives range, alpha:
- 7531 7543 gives 5.47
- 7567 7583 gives 5.58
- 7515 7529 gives 5.63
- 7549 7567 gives 5.59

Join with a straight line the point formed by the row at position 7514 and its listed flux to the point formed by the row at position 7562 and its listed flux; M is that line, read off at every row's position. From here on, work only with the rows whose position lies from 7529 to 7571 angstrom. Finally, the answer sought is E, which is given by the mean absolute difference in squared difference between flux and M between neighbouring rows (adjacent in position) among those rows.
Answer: 0.05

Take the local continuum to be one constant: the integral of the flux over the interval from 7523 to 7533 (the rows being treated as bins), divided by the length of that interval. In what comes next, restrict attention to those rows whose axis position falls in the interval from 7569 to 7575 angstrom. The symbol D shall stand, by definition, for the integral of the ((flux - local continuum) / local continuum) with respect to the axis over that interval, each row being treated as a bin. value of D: 0.10 angstrom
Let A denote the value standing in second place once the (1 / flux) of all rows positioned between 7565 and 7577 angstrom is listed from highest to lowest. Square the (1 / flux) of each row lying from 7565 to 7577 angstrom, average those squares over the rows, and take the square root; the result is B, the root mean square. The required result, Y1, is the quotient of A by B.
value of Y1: 1.01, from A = 0.0920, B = 0.0908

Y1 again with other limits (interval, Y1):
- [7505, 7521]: 1.03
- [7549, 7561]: 1.01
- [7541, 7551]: 1.00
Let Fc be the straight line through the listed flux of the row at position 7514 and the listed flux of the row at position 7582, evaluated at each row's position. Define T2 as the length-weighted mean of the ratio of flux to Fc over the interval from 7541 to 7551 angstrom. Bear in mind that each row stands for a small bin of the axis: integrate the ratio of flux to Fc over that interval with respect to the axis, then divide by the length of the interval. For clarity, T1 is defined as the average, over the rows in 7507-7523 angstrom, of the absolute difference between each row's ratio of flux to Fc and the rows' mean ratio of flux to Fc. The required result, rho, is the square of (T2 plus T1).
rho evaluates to 1.08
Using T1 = 0.016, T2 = 1.02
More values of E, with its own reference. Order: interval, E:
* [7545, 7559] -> 0.02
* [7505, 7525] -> 0.20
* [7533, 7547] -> 0.08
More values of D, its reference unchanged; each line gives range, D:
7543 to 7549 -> 0.08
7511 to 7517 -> -0.03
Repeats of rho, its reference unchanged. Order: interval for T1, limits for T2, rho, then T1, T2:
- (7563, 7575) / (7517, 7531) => 1.11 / 0.012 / 1.04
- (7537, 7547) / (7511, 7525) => 1.11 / 0.014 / 1.04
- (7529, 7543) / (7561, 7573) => 1.09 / 0.014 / 1.03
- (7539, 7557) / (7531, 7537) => 1.06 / 0.014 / 1.01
